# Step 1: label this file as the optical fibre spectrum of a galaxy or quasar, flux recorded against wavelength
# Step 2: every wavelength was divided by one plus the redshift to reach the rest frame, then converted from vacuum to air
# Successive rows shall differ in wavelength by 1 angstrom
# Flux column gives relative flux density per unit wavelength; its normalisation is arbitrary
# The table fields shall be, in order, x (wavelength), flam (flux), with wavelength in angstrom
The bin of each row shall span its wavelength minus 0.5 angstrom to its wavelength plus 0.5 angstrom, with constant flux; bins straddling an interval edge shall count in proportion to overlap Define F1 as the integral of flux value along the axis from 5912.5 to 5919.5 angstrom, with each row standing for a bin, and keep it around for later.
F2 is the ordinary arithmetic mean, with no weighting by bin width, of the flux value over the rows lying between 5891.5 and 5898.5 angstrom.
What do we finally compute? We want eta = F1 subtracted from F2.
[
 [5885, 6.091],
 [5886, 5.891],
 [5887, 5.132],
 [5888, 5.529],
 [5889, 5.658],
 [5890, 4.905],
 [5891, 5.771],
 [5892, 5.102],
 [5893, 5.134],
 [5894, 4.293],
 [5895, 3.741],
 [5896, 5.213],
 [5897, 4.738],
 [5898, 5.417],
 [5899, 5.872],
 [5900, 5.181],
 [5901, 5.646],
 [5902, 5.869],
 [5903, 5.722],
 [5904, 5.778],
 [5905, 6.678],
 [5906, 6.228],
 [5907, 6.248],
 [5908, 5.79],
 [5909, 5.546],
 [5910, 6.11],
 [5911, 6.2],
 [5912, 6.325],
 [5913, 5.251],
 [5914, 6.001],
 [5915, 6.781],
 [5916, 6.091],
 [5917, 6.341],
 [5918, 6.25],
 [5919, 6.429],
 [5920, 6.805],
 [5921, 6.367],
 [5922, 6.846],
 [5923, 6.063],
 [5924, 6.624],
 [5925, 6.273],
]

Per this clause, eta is -38.3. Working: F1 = 43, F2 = 4.81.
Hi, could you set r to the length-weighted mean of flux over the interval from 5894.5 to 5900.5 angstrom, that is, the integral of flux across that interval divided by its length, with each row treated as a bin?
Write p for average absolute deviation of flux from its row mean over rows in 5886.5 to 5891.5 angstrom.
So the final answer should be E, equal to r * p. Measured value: 1.530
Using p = 0.30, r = 5.03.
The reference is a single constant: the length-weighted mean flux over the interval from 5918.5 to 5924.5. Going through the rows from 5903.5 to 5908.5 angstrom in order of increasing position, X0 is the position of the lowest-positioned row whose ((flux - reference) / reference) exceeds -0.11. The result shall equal 5905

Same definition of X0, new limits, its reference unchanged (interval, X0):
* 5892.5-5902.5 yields 5899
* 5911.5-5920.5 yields 5912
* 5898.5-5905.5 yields 5899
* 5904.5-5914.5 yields 5905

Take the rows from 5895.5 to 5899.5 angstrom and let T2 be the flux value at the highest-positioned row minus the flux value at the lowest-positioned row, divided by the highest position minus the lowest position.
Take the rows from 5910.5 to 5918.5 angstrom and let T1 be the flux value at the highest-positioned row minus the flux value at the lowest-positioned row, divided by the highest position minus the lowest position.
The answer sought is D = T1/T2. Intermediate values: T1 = 0.01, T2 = 0.2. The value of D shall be 0.0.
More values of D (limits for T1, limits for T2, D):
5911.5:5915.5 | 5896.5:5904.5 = 1.0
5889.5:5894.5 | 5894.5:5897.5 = -0.3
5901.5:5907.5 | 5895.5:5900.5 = -9.5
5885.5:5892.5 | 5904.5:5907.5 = 0.6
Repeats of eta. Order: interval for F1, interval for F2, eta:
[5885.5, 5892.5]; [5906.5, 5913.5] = -32.1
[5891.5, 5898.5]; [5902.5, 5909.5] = -27.6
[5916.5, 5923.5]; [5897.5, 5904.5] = -39.5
